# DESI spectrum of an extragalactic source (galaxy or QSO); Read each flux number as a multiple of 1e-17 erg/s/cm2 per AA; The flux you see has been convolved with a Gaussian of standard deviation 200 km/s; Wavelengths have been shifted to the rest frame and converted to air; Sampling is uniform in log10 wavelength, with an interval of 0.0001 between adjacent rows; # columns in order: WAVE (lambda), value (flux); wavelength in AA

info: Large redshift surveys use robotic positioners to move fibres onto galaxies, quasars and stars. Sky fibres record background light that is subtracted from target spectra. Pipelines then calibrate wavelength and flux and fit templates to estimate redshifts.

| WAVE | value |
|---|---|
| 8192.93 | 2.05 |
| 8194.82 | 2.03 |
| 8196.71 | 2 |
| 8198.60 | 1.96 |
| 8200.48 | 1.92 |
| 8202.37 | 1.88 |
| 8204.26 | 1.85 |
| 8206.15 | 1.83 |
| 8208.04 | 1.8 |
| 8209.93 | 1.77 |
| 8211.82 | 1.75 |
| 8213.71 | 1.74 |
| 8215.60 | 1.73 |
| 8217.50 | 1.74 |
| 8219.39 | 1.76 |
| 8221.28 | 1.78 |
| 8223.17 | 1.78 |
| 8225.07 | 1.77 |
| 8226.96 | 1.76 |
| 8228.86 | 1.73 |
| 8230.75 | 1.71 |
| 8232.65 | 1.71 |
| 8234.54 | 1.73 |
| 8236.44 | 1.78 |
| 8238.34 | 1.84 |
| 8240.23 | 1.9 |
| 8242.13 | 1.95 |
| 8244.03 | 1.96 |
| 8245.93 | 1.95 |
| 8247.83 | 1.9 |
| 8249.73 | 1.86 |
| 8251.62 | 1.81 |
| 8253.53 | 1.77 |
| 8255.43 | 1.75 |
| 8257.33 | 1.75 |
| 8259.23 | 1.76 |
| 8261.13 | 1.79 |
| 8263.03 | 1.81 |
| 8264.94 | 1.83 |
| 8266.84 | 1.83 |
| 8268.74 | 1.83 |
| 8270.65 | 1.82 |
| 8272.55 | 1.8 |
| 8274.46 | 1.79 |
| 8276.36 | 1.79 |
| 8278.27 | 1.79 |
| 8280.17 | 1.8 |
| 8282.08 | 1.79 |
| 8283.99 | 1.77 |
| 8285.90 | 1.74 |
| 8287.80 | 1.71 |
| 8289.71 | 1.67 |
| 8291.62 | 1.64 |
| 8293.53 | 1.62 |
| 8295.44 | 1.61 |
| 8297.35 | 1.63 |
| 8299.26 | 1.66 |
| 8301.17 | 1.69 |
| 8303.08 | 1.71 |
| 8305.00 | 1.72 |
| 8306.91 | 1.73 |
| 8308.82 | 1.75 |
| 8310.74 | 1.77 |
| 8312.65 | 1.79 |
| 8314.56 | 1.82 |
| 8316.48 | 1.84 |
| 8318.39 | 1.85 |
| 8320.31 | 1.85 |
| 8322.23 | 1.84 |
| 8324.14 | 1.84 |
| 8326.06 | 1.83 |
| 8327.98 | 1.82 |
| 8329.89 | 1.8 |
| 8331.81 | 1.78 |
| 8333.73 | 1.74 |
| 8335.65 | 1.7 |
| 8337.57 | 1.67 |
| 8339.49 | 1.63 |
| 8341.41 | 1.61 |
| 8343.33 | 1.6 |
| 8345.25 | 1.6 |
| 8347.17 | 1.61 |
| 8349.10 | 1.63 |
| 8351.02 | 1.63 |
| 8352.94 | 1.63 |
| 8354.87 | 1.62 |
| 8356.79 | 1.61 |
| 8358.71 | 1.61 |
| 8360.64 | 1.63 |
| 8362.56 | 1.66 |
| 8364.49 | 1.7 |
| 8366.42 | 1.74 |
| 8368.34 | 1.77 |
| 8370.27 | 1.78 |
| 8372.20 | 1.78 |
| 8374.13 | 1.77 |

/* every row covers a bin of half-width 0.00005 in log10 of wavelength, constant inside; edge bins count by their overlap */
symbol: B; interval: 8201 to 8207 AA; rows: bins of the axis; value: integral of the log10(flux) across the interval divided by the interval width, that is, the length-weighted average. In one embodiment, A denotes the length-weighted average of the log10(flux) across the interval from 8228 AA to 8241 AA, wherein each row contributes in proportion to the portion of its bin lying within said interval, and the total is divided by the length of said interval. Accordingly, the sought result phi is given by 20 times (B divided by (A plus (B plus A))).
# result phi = 7.0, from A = 0.25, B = 0.269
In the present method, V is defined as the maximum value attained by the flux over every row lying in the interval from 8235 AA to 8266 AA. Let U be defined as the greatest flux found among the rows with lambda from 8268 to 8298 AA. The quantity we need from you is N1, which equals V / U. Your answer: 1.07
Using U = 1.83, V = 1.96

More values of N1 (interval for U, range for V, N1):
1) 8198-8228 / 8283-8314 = 0.91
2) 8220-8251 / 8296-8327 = 0.94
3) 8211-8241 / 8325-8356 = 0.96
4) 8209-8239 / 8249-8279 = 1.01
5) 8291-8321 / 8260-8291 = 0.99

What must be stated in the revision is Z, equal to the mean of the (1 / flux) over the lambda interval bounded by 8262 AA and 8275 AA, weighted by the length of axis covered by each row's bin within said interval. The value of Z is 0.55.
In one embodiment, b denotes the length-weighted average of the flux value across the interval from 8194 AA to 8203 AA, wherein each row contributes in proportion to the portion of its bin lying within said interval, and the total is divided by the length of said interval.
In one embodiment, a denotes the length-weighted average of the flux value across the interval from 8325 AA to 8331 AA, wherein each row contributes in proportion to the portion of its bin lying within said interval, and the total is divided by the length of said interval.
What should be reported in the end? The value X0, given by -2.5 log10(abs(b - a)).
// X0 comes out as 2.1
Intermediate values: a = 1.82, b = 1.96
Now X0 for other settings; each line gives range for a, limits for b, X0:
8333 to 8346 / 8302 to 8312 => 2.7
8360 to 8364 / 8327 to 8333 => 2.1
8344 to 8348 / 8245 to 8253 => 1.4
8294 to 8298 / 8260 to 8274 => 1.8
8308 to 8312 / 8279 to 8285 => 4.0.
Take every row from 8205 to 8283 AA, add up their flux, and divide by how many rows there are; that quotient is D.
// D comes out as 1.80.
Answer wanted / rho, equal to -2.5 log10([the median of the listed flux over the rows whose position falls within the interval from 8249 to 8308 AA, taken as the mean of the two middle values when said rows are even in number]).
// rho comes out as -0.620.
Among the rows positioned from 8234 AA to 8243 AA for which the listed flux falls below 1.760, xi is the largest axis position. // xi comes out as 8234.54 AA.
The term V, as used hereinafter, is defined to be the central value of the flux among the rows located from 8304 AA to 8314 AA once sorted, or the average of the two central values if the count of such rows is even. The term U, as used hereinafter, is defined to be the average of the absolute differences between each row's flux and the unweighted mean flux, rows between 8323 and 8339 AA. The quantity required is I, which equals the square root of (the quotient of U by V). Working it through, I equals 0.17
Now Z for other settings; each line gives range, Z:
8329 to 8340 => 0.58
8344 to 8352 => 0.62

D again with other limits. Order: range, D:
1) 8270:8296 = 1.74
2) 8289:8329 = 1.75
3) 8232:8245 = 1.84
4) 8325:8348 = 1.70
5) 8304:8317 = 1.77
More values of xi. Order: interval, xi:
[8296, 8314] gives 8308.82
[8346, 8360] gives 8358.71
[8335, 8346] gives 8345.25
